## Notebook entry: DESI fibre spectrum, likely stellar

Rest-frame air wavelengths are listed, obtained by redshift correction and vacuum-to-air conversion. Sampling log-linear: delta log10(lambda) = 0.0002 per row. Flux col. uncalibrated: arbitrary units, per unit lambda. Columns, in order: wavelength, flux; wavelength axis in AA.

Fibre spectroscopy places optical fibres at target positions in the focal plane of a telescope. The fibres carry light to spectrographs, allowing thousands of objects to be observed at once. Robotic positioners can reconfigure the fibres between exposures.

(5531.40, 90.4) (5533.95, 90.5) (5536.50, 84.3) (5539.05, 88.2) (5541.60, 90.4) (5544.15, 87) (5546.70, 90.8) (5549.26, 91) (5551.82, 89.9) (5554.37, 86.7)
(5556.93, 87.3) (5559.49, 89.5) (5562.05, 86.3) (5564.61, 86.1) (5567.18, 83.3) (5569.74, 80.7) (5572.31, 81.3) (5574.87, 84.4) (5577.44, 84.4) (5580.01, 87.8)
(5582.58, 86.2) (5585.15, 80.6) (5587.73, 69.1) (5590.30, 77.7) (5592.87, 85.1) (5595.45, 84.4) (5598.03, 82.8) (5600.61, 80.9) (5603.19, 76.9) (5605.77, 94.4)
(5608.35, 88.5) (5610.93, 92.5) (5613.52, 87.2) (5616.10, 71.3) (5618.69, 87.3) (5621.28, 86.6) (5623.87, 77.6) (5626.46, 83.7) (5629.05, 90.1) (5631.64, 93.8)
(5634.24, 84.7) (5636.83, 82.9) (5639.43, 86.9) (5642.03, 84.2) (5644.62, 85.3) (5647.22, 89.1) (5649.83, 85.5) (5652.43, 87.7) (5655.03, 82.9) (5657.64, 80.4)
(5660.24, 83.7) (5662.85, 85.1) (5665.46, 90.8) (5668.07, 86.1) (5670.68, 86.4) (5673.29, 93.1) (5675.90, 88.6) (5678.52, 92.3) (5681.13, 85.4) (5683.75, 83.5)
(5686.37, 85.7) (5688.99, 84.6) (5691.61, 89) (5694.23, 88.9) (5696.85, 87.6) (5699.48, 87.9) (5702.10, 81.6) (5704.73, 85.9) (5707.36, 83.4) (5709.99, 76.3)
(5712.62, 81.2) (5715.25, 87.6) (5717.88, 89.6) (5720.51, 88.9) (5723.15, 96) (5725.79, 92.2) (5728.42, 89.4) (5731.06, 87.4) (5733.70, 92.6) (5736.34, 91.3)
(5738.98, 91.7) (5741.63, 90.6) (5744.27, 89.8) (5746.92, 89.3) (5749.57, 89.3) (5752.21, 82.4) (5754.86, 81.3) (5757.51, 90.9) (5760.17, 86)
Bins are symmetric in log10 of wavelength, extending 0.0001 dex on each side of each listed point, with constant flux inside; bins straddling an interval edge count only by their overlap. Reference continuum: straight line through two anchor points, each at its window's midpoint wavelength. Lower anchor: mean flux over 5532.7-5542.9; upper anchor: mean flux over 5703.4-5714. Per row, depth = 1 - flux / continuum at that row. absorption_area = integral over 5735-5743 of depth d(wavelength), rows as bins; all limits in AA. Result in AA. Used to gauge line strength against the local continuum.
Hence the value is -1.1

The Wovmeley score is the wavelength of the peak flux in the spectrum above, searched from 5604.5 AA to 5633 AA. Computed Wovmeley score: 5605.77 AA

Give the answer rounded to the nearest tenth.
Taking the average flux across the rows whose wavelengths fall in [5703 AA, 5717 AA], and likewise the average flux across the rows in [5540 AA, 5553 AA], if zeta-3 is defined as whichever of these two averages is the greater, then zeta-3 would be 89.8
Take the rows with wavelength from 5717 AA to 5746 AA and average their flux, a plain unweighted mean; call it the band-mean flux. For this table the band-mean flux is 90.9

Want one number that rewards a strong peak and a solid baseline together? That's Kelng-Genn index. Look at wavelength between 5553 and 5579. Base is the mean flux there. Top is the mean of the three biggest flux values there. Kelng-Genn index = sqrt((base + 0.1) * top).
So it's 86.5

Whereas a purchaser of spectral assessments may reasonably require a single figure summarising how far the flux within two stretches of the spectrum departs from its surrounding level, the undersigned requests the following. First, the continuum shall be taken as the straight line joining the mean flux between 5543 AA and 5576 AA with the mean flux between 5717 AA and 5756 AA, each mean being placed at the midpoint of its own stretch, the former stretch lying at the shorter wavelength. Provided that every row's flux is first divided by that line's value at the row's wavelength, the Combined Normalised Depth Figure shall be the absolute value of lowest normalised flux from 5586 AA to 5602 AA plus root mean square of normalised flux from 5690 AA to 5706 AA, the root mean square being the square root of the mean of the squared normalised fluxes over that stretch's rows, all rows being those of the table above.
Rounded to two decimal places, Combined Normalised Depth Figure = 1.77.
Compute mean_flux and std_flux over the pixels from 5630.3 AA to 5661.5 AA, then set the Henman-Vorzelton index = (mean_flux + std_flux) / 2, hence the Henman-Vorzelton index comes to 44.5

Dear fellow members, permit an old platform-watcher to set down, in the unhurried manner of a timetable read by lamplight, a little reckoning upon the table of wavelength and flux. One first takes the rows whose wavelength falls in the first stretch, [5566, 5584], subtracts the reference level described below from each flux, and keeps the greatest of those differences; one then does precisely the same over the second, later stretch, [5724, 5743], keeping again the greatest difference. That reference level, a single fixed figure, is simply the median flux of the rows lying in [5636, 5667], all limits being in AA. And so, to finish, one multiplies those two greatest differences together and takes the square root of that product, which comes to 4.4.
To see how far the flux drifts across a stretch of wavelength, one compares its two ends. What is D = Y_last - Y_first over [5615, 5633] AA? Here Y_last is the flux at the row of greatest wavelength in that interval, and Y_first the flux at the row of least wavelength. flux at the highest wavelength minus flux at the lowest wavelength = 22.5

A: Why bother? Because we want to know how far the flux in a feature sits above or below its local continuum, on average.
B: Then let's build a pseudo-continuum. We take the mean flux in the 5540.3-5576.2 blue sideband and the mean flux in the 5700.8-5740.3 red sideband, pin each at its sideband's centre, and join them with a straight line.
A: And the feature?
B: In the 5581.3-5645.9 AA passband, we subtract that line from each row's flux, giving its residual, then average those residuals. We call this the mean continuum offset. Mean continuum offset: -3.0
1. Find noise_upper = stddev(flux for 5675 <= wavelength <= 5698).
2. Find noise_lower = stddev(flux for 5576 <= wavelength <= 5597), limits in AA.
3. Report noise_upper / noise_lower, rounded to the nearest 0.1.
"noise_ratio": 0.5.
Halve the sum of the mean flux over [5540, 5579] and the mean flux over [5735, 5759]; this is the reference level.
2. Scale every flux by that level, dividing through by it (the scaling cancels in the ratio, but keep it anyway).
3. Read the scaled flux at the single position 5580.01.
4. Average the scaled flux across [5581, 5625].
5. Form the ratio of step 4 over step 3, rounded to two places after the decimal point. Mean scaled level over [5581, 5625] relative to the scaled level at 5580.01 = 0.94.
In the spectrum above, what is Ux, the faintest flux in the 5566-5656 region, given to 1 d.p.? 69.1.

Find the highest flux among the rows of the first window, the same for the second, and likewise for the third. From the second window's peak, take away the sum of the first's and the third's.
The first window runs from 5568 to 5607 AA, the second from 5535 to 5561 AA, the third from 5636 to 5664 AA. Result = -92.5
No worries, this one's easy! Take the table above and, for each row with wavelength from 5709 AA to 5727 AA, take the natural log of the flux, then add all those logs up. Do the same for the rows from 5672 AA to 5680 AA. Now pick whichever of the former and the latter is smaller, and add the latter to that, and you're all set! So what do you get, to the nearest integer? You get 27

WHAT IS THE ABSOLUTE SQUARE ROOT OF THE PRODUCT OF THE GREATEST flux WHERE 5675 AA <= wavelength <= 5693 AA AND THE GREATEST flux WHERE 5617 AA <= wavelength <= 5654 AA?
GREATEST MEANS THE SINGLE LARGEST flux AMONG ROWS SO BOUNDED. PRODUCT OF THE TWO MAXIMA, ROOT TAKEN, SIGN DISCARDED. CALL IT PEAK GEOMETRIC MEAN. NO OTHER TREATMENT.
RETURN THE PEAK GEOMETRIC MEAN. 93.0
